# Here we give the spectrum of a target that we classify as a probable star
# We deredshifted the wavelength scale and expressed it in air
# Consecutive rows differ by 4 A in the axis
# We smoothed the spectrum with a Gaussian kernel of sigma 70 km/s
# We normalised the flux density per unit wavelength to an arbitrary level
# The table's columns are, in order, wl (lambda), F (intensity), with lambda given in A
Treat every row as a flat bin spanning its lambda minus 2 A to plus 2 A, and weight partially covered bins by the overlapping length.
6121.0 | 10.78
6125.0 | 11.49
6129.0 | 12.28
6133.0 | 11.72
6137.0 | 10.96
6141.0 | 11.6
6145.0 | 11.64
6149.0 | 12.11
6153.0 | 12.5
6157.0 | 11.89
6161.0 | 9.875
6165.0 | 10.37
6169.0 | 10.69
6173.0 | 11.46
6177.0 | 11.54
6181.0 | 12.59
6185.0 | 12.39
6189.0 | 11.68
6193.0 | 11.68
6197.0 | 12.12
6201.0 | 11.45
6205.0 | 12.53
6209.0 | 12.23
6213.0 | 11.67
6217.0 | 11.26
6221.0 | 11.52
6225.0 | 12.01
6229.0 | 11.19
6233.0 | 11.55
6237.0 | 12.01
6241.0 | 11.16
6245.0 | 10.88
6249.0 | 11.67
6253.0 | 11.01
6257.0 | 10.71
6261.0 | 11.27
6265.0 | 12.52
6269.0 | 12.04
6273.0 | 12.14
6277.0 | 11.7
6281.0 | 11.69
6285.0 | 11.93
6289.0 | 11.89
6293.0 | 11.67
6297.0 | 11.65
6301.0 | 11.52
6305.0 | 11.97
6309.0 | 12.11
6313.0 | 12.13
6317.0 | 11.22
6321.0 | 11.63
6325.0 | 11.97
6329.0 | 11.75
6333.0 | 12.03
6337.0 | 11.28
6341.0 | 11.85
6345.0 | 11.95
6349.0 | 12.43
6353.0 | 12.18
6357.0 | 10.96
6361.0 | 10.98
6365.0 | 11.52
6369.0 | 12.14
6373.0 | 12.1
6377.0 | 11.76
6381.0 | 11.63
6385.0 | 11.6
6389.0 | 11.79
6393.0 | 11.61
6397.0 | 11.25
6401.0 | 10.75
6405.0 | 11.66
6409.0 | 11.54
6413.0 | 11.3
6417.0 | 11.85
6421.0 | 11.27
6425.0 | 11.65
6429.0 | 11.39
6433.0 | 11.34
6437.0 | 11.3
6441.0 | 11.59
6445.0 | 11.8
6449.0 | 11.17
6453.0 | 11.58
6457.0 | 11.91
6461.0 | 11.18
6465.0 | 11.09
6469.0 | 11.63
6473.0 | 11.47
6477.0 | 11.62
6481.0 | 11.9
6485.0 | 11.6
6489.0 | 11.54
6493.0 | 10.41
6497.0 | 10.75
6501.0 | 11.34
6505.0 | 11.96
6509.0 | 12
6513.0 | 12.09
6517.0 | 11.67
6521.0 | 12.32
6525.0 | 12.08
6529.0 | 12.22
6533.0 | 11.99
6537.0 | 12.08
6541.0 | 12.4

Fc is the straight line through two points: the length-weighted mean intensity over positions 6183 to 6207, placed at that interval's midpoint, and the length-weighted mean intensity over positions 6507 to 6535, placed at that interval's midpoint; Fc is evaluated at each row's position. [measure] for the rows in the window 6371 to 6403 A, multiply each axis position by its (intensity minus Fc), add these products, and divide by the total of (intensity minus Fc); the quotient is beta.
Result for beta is 6393.5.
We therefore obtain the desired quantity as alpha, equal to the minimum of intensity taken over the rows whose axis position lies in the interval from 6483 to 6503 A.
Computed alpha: 10.41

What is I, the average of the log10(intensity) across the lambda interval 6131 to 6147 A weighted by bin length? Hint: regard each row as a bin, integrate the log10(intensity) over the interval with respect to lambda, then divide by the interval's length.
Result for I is 1.06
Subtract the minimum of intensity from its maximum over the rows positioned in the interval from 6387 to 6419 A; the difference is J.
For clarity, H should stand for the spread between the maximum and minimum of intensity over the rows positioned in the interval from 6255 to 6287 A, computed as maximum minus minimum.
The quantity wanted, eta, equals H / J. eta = 1.6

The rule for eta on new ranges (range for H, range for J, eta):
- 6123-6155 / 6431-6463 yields 2.1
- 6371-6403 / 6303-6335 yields 1.5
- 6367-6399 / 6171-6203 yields 0.8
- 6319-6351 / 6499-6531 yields 1.2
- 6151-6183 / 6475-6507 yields 1.8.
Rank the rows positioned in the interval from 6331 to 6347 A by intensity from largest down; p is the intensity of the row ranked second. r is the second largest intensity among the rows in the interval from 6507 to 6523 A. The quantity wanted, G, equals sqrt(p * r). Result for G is 12.0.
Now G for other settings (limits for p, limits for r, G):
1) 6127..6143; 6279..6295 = 11.8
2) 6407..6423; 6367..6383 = 11.8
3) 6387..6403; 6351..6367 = 11.6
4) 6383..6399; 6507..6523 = 11.8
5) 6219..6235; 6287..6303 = 11.6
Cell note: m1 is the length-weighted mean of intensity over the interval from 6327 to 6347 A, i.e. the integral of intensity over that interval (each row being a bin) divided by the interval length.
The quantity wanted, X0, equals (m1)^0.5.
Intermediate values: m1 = 11.8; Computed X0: 3.431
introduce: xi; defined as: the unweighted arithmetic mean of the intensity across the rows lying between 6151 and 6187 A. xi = 11.48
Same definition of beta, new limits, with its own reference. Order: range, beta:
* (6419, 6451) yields 6434.8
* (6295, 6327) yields 6310.5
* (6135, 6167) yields 6155.9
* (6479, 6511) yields 6494.1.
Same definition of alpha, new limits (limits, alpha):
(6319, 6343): 11.28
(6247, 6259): 10.71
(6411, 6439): 11.27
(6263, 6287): 11.69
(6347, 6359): 10.96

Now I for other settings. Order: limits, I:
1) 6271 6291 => 1.07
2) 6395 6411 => 1.05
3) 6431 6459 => 1.06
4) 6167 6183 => 1.06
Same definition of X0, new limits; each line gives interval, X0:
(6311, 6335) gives 3.433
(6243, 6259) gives 3.327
